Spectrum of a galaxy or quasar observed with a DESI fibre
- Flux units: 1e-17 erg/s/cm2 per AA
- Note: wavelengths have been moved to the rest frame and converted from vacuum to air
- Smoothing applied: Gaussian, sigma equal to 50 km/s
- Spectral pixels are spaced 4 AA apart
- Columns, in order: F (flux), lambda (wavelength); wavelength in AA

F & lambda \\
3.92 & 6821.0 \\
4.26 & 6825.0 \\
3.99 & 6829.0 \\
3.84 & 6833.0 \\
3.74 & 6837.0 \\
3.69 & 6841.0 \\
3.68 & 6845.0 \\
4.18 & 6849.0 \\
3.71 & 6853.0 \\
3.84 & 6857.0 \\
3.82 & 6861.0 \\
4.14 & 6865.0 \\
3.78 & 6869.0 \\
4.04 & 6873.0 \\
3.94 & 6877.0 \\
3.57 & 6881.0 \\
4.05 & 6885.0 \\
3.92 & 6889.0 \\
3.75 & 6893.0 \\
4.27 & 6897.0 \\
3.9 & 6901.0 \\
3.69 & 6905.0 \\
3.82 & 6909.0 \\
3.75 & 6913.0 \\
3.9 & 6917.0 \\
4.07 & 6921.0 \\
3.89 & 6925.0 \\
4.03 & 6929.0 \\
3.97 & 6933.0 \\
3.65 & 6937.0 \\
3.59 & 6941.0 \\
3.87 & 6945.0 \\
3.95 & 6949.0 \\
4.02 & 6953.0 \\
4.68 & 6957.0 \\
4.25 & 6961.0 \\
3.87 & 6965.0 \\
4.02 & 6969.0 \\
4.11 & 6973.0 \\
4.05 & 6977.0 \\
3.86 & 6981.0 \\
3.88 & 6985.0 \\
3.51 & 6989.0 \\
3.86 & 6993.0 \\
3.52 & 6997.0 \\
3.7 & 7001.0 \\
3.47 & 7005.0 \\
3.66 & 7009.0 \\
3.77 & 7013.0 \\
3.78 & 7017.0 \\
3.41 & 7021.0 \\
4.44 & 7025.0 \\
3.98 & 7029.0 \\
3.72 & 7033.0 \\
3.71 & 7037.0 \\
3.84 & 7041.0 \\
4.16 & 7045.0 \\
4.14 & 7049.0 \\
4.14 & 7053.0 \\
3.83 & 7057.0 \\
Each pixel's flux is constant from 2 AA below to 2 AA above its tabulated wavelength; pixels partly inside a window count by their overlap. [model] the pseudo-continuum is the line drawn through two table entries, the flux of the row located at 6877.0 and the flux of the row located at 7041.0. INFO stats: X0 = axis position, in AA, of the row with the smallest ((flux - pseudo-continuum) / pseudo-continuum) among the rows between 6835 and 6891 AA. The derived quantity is 6881.0 AA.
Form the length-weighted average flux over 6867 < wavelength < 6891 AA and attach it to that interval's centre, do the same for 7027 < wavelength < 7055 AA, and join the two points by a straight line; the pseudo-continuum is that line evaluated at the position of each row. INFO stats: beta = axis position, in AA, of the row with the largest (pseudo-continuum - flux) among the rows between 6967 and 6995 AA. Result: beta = 6989.0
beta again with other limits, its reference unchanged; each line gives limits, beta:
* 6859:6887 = 6881.0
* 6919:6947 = 6941.0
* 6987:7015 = 7005.0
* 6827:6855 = 6845.0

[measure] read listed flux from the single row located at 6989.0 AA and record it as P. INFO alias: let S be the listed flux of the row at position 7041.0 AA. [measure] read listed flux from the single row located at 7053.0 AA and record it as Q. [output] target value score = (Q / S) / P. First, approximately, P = 3.51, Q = 4.14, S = 3.84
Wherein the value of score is 0.31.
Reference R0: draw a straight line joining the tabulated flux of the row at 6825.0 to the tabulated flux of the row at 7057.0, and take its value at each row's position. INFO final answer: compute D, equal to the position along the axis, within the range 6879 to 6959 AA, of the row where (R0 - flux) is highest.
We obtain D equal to 6881.0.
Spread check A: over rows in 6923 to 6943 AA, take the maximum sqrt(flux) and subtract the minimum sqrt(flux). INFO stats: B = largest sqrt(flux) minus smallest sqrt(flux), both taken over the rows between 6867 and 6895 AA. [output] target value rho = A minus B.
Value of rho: -0.010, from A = 0.11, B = 0.12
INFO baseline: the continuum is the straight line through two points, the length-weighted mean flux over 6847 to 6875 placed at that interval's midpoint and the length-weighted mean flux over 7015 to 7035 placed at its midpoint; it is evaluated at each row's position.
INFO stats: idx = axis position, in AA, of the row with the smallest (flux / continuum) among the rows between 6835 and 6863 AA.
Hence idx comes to 6845.0 AA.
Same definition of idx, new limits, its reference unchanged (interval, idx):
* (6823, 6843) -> 6841.0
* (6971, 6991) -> 6989.0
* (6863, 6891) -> 6881.0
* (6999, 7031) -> 7021.0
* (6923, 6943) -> 6941.0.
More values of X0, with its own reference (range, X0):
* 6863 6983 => 6881.0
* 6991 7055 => 7021.0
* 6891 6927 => 6905.0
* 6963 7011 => 7005.0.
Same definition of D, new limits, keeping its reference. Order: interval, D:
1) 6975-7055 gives 7021.0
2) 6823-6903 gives 6881.0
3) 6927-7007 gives 7005.0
